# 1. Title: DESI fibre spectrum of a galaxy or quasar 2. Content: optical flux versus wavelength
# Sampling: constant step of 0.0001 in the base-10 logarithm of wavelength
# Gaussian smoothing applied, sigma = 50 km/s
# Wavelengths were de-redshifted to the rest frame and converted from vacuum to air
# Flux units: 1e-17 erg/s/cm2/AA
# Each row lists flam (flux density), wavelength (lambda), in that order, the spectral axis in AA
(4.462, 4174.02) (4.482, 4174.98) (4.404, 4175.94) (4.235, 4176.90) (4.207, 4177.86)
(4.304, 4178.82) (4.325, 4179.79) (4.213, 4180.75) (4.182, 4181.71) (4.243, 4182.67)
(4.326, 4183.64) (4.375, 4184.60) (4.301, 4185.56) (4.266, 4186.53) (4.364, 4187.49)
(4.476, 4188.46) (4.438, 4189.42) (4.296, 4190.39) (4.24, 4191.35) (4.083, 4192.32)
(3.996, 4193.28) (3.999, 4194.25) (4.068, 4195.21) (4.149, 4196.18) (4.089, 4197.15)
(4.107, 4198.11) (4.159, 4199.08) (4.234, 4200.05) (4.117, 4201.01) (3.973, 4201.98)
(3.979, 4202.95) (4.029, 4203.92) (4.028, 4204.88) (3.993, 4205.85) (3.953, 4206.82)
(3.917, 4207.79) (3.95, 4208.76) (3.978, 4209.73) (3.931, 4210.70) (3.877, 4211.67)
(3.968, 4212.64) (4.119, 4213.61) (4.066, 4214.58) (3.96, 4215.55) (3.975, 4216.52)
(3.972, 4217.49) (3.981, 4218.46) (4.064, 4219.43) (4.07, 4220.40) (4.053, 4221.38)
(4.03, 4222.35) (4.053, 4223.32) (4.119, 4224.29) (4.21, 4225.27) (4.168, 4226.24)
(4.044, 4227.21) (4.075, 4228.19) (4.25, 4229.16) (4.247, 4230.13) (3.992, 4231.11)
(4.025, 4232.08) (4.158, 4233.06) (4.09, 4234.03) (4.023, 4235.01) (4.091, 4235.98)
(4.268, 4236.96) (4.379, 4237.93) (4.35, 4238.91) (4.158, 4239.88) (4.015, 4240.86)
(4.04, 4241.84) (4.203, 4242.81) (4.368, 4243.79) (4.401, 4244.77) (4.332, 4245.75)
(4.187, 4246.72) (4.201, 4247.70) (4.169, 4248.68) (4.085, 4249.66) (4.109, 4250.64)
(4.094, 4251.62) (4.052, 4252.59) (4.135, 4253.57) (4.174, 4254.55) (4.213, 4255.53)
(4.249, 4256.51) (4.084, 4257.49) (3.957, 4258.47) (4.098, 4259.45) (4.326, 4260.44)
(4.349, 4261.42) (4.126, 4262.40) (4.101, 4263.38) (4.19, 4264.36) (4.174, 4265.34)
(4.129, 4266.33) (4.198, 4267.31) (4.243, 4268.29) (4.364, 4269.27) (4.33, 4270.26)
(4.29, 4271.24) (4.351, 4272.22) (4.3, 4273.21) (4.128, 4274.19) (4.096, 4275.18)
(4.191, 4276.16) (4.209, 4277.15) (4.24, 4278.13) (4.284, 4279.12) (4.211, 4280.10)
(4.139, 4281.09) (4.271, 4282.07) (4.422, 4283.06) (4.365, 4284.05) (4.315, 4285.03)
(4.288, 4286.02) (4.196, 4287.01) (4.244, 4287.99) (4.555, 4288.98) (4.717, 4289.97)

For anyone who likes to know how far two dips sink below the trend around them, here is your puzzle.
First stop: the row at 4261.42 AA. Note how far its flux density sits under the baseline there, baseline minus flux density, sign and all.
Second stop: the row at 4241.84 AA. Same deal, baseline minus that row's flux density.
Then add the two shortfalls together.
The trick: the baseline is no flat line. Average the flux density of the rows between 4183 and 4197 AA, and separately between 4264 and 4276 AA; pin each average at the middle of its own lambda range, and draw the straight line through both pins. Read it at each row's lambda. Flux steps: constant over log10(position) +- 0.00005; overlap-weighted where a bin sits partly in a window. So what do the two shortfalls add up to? 0.08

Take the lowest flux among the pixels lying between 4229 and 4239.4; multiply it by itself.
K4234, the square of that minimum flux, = 15.9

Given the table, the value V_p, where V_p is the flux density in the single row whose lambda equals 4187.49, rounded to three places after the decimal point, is 4.364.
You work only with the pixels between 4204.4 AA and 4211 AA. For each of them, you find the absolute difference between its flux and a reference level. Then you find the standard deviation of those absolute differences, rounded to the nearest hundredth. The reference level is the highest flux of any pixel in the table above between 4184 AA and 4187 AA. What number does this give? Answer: 0.04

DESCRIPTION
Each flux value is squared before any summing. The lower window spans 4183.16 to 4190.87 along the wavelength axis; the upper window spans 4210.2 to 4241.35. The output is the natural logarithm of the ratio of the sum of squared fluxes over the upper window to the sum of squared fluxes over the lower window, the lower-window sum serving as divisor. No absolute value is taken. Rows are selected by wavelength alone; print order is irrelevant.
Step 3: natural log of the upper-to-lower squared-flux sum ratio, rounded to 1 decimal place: 1.3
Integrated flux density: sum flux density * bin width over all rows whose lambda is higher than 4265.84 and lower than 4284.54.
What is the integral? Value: 79.5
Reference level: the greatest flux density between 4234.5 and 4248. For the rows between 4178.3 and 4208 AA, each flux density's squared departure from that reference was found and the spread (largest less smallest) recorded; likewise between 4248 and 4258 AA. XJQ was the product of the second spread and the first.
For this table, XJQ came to 0.023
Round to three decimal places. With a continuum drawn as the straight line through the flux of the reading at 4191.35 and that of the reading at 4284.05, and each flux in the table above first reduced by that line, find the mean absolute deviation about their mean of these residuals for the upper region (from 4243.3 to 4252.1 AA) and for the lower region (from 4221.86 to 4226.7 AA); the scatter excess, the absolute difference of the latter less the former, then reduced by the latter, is -0.013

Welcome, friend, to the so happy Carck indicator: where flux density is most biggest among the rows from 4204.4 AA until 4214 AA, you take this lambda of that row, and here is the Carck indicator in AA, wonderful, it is 4213.61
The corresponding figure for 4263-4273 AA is 4269.27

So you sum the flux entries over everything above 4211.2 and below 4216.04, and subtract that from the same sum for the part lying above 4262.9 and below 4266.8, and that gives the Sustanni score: -3.4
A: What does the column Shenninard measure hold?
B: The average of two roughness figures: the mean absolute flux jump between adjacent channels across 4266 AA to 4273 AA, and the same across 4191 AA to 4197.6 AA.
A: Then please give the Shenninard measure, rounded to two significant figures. 0.069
